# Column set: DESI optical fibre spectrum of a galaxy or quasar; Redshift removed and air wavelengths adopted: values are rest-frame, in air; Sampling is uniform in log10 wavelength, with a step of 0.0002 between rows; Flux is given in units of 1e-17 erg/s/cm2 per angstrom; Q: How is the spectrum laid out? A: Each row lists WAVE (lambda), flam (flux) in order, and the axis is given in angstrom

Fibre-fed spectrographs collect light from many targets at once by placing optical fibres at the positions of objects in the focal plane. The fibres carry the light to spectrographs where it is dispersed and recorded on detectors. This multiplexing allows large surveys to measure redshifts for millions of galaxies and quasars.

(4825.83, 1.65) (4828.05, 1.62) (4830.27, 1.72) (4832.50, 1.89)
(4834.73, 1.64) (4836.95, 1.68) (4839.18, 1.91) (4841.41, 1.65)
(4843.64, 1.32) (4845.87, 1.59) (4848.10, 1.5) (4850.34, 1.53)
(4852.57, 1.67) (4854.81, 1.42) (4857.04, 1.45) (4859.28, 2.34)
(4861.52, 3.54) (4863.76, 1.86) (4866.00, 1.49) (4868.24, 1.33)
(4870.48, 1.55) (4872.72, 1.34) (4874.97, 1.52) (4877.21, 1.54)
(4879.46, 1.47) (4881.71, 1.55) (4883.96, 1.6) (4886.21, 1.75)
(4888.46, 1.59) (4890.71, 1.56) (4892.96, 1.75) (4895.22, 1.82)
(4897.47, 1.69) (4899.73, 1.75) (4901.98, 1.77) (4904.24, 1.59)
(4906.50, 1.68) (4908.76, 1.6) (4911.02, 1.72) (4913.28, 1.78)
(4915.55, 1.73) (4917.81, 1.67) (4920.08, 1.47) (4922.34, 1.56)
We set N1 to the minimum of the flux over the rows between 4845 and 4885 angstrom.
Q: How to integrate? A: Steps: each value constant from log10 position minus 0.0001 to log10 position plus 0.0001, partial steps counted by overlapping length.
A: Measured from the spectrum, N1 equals 1.33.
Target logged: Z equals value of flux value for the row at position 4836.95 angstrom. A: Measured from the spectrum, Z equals 1.68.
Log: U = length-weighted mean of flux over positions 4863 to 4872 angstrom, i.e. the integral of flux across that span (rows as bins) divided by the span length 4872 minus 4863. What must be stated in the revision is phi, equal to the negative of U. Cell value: -1.54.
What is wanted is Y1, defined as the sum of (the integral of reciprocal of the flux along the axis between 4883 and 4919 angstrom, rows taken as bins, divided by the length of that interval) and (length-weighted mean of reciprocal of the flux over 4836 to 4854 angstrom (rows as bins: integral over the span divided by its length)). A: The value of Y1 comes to 1.223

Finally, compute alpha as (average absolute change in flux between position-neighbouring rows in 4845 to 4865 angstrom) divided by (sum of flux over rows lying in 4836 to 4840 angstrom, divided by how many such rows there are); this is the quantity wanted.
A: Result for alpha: 0.30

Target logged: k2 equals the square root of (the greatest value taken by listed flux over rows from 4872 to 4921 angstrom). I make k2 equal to 1.35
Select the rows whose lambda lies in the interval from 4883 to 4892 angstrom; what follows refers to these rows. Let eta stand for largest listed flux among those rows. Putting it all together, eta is 1.75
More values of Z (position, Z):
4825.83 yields 1.65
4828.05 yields 1.62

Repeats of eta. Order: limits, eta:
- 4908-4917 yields 1.78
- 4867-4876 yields 1.55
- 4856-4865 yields 3.54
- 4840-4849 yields 1.65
